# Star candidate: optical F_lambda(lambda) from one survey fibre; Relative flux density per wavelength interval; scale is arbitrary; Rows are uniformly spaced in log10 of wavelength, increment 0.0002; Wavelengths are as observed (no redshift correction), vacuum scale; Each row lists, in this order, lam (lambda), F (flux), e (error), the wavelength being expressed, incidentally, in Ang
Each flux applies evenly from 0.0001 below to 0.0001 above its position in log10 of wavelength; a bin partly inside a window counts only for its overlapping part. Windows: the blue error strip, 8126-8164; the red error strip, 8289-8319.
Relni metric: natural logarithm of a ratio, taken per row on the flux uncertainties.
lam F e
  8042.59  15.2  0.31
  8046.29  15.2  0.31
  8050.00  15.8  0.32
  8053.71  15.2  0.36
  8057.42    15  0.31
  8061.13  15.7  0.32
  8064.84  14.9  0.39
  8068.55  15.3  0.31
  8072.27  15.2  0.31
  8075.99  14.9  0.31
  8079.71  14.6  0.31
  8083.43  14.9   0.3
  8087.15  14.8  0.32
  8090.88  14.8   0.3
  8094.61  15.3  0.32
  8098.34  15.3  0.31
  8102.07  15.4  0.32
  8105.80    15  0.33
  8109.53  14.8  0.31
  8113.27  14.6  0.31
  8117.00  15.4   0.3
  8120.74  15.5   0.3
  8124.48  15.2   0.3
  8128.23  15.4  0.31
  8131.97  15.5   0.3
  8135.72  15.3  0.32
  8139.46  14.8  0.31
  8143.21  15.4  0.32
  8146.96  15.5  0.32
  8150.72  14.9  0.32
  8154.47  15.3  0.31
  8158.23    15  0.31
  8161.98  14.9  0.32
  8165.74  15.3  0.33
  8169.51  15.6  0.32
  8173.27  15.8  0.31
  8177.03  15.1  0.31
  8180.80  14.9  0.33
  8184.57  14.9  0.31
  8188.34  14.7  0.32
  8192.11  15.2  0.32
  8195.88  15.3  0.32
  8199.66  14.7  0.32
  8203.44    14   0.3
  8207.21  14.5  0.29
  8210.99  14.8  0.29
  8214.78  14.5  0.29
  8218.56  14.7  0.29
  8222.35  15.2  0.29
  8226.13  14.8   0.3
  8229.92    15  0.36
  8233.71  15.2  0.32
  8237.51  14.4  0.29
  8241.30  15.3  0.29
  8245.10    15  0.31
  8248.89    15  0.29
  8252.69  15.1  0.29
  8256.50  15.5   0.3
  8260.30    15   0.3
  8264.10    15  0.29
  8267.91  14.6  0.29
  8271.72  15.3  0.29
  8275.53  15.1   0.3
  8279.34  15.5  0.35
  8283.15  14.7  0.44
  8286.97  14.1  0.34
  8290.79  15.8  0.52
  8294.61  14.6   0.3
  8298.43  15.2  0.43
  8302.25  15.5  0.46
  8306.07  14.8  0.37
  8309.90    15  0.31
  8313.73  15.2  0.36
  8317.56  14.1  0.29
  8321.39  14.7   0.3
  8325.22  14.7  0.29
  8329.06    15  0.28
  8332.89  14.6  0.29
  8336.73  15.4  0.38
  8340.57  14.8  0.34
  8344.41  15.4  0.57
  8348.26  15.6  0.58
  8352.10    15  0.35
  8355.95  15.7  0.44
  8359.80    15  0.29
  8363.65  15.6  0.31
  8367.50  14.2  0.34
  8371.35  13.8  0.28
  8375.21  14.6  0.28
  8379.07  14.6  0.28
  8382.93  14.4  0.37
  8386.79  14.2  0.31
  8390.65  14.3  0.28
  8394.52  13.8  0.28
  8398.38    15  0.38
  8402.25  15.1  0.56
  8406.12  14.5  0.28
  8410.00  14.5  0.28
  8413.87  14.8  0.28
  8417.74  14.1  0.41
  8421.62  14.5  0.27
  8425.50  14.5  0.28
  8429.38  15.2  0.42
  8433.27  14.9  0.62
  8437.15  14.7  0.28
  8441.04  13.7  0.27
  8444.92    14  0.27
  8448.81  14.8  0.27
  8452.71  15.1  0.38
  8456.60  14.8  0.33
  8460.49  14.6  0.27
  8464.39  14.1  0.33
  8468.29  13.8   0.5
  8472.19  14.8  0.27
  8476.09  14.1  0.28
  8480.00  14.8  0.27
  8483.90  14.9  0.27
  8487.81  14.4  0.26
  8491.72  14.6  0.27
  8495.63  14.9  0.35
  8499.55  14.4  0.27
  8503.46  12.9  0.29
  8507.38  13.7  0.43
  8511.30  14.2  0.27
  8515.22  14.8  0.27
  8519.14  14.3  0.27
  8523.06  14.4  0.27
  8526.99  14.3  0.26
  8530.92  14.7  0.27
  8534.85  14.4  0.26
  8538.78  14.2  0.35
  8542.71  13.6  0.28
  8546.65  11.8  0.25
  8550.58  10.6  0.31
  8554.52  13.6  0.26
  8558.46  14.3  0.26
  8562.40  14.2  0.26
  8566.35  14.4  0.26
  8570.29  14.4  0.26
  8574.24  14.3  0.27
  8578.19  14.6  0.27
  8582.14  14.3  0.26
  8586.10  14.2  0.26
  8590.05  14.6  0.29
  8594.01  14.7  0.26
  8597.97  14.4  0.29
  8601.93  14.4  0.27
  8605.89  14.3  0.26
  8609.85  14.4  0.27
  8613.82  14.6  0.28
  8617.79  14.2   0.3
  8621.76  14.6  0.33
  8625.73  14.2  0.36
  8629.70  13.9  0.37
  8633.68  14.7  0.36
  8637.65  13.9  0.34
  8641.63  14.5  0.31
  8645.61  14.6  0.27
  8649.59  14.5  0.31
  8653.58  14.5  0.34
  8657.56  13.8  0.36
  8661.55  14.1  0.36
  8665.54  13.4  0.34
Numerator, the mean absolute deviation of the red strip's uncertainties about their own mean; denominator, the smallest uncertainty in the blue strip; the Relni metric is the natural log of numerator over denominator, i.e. -1.5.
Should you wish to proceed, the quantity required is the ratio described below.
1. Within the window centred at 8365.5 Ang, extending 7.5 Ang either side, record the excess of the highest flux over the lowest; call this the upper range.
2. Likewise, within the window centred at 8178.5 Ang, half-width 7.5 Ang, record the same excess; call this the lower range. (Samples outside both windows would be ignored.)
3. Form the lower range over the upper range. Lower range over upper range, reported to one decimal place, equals 0.5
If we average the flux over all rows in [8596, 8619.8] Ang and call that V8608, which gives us 14.38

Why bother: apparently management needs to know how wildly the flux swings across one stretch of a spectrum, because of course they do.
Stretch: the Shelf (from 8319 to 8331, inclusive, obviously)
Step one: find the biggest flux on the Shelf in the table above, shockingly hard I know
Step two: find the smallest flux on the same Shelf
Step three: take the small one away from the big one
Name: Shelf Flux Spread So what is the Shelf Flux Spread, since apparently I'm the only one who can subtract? 0.30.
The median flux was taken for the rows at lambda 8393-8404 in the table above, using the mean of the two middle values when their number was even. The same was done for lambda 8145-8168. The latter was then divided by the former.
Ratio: 1.01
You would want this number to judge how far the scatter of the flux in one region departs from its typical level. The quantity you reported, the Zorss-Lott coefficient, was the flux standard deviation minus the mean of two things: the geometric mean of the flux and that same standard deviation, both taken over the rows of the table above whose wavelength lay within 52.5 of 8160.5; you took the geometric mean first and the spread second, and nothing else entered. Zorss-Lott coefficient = -7.34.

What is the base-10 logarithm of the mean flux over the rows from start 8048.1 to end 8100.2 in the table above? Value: 1.180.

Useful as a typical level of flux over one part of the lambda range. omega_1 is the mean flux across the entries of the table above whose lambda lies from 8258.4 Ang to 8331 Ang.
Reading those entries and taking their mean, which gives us 14.9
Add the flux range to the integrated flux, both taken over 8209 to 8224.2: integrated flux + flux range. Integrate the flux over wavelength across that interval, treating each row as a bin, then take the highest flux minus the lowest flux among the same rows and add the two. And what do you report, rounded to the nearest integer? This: 225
